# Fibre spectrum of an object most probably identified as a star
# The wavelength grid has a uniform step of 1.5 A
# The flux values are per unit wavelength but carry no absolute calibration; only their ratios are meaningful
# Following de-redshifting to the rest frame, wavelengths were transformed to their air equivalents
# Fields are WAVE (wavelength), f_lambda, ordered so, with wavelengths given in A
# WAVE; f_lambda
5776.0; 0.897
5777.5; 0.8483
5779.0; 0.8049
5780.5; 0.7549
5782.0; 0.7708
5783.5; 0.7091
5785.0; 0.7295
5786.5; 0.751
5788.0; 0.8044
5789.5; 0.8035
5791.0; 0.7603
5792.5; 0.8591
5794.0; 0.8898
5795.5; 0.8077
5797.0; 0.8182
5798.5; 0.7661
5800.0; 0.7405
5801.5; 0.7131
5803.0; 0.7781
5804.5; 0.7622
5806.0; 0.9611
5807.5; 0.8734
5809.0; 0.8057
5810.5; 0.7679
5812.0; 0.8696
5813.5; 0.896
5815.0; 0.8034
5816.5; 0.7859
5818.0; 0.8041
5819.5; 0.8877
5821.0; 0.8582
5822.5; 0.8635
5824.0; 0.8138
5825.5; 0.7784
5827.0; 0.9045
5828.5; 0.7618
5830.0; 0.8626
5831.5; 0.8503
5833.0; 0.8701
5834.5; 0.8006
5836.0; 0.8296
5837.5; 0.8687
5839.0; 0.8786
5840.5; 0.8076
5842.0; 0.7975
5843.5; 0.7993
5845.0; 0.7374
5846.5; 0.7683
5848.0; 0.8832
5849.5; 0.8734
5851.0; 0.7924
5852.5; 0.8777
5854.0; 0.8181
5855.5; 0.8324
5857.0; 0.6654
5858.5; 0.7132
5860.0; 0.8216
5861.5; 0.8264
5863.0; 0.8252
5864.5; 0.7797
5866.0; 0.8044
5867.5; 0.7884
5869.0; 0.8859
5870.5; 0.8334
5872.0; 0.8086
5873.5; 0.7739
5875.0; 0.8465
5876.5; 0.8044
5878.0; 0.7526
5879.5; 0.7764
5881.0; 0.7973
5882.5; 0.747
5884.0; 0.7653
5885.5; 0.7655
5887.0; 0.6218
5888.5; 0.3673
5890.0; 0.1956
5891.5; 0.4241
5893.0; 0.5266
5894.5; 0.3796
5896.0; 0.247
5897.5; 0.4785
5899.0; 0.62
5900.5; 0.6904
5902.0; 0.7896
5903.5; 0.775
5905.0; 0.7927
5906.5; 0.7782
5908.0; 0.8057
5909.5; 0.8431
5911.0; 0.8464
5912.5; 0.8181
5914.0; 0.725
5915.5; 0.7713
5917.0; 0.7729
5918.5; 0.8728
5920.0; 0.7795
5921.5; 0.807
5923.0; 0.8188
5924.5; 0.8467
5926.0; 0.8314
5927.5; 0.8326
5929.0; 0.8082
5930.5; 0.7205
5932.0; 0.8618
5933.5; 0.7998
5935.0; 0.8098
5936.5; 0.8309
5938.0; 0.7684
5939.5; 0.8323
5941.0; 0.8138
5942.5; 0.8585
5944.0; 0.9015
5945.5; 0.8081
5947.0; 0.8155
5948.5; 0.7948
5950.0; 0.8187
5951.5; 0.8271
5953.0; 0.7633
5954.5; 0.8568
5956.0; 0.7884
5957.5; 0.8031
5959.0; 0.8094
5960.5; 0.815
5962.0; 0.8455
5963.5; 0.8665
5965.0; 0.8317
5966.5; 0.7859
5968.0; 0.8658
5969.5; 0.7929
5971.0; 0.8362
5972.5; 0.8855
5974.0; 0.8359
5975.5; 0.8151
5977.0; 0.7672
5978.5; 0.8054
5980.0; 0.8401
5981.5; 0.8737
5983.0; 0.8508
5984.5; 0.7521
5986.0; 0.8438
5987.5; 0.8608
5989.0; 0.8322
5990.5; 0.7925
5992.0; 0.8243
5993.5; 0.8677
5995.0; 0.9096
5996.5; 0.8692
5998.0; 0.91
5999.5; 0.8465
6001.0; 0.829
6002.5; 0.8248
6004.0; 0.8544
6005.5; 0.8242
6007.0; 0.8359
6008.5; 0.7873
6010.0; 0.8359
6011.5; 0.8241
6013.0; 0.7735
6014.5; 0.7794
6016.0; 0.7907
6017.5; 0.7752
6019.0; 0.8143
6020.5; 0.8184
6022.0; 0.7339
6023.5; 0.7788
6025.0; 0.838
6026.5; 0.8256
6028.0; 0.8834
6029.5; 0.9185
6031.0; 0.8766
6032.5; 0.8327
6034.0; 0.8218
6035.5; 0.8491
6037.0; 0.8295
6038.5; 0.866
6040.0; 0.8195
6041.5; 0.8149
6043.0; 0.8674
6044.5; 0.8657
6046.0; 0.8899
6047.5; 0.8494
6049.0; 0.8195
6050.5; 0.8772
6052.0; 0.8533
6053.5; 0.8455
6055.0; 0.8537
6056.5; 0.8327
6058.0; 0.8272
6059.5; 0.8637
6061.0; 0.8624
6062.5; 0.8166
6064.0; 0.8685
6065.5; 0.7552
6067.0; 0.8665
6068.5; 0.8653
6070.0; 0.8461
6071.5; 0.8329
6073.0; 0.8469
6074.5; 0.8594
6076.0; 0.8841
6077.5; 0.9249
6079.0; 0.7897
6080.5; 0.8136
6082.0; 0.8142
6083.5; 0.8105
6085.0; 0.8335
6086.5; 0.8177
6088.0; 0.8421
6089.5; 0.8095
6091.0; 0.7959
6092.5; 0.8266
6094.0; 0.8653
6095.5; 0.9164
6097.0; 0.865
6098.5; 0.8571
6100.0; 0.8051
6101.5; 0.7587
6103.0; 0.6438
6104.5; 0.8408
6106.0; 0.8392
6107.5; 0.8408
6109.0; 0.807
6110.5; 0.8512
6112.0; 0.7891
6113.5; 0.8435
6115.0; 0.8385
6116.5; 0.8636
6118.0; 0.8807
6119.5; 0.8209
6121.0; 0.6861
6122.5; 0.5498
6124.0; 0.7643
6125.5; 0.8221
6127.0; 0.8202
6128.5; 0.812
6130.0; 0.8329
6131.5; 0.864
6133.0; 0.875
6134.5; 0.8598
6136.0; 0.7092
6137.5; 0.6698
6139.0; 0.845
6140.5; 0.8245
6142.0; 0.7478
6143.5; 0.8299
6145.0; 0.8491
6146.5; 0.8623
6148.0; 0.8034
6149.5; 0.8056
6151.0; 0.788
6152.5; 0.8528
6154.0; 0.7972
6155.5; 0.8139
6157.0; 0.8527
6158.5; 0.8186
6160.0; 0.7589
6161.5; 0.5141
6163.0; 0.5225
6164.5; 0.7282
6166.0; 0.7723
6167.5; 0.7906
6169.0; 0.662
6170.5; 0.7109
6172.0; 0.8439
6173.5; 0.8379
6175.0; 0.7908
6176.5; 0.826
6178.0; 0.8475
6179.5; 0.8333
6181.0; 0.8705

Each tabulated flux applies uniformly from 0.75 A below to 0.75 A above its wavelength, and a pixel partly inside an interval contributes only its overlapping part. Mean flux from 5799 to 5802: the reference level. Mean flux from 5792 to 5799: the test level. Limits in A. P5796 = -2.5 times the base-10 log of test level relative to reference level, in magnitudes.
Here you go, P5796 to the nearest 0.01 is -0.14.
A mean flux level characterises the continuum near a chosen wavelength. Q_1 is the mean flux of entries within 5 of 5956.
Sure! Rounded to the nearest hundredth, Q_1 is 0.81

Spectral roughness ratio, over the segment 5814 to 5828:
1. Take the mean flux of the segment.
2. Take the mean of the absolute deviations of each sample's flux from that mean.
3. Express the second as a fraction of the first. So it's 0.05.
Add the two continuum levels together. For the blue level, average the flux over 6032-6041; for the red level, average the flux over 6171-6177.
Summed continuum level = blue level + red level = 1.66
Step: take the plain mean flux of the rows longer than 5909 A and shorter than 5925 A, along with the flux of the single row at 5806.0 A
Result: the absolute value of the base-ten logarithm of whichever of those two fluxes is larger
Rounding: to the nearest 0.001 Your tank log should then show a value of 0.017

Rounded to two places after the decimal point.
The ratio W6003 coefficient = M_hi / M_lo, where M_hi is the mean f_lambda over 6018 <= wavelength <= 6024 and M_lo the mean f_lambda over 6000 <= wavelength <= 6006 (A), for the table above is 0.94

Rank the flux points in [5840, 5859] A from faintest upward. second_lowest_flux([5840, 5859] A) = 0.7132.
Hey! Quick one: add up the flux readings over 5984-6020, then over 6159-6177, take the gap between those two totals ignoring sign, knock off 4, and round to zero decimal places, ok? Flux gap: 7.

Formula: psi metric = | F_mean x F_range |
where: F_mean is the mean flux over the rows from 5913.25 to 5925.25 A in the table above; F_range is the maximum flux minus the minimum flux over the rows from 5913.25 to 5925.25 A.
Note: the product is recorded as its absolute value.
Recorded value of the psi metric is 0.12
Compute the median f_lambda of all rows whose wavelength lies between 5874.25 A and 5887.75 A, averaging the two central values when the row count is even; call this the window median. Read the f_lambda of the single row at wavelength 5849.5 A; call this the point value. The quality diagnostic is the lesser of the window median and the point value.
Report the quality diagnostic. 0.77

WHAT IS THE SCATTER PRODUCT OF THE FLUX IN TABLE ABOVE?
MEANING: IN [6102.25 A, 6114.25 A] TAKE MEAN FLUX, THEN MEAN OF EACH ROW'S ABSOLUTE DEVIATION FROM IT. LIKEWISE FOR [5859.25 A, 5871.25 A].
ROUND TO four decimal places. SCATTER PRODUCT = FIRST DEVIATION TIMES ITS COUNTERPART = 0.0010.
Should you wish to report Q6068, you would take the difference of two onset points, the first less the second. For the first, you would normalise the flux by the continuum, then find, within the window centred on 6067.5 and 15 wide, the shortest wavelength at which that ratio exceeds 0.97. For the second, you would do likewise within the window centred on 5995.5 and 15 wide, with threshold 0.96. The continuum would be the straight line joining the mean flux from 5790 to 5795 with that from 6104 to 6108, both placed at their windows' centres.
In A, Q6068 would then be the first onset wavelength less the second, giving 72.0 A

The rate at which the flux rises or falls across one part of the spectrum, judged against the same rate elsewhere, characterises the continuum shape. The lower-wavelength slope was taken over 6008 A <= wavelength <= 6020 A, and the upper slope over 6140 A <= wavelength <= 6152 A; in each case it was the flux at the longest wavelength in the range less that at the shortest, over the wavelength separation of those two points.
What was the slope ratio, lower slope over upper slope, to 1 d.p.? -0.7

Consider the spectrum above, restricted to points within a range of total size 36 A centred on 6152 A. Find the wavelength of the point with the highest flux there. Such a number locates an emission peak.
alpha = 6146.5 A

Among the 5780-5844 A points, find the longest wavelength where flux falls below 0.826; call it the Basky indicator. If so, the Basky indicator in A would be 5843.5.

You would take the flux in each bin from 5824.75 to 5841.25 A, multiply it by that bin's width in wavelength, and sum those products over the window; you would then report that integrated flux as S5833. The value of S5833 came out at 14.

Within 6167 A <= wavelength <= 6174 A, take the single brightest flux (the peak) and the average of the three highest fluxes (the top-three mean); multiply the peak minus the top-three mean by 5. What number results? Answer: 0.10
